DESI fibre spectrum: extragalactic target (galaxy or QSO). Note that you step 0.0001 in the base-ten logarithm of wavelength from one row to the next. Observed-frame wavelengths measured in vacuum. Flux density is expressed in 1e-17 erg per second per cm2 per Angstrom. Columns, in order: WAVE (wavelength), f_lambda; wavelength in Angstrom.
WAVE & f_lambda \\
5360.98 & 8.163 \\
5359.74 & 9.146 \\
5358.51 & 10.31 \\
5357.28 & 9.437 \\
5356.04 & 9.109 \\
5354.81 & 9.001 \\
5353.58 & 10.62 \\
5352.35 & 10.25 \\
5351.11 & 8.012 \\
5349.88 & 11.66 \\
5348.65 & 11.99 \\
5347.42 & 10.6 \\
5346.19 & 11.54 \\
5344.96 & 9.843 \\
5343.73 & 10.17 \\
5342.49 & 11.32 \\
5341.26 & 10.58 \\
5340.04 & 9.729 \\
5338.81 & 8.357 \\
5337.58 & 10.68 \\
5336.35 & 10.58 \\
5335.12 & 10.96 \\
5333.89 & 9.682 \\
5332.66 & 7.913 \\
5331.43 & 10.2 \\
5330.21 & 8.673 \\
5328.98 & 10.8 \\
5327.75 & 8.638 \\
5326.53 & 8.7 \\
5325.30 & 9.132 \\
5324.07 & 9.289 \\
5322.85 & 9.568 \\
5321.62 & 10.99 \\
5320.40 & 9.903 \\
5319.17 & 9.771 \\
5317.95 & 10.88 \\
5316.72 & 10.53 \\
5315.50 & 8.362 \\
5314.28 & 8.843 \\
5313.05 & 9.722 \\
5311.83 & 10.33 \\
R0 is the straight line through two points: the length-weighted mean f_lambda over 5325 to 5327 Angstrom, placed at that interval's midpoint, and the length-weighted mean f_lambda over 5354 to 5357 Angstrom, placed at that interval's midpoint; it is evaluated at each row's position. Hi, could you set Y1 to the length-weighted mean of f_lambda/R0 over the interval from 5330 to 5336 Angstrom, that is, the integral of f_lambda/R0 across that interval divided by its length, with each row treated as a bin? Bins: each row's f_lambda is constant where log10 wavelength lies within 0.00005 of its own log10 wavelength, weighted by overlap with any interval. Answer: 1.07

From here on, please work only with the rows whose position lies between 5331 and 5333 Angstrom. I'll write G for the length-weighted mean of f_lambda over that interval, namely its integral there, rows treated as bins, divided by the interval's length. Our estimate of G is 9.1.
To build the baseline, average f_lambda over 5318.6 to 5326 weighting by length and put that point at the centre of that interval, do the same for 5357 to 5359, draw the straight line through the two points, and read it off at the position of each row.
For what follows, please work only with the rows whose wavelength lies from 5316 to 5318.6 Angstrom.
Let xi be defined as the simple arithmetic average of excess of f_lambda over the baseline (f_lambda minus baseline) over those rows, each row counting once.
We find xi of 1.0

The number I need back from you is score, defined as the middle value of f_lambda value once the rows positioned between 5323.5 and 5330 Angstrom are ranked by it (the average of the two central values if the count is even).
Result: 9.1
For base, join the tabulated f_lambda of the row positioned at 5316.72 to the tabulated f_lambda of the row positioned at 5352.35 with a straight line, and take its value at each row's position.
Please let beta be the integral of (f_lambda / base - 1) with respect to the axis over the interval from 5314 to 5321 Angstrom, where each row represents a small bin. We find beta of -0.51 Angstrom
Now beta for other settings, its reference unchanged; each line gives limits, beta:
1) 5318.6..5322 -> -0.11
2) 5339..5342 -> -0.11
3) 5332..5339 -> -0.41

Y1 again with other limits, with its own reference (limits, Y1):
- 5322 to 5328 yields 1.03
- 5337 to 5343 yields 1.12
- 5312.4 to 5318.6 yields 1.10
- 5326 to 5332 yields 1.06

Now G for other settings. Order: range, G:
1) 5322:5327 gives 9.3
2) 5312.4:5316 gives 9.0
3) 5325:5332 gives 9.4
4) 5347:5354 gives 10.5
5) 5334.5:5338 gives 10.7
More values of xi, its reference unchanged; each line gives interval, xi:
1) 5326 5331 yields -0.6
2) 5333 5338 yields 0.7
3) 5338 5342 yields -0.3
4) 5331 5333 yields -0.7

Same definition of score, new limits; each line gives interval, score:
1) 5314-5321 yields 9.8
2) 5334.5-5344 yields 10.6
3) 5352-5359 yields 9.8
